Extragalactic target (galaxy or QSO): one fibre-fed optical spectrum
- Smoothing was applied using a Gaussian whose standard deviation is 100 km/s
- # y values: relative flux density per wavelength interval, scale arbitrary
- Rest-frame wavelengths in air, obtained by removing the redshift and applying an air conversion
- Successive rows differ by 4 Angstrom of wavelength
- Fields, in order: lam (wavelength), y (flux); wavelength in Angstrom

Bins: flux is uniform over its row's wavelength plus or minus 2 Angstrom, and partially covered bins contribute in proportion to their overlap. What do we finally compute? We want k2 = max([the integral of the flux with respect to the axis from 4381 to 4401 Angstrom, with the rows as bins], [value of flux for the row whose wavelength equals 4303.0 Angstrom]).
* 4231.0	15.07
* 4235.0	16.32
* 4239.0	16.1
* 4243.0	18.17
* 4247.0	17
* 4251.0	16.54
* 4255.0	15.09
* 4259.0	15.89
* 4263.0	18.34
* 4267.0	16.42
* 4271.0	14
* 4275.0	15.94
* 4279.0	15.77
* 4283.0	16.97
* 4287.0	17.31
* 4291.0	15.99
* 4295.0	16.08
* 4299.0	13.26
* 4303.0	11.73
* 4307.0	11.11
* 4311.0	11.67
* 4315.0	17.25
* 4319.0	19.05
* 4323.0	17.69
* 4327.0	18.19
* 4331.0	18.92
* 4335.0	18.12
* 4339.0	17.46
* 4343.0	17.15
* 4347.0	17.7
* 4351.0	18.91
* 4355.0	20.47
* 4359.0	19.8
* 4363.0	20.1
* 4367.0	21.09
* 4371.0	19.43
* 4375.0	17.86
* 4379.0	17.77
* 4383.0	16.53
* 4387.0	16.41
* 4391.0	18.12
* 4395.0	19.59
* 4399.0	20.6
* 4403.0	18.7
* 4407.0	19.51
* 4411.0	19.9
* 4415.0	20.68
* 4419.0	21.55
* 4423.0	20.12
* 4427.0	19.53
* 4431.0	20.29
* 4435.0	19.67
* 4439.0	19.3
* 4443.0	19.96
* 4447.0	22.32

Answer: 365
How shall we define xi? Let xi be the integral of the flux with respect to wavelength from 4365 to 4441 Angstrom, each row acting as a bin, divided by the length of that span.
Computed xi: 19.3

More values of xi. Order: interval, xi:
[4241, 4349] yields 16.3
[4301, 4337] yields 16.0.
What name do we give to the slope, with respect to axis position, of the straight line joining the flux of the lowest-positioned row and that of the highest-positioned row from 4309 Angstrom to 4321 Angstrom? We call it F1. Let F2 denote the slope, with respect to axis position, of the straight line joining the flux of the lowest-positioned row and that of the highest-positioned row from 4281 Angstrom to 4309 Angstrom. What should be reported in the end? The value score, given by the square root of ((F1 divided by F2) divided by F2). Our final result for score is 4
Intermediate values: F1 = 0.92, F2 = -0.24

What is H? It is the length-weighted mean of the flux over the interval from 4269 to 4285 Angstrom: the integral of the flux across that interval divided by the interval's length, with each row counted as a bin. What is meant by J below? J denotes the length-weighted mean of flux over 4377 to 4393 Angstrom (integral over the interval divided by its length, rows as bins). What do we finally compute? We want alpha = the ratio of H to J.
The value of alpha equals 0.91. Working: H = 16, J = 17.2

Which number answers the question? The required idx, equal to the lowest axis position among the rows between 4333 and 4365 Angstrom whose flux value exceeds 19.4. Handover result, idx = 4355.0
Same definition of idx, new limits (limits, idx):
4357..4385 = 4359.0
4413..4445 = 4415.0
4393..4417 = 4395.0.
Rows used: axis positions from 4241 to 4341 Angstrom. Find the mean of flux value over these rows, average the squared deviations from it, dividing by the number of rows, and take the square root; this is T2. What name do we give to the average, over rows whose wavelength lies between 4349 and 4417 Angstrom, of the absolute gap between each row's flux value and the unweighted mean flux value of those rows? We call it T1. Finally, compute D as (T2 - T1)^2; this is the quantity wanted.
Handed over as 1.1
